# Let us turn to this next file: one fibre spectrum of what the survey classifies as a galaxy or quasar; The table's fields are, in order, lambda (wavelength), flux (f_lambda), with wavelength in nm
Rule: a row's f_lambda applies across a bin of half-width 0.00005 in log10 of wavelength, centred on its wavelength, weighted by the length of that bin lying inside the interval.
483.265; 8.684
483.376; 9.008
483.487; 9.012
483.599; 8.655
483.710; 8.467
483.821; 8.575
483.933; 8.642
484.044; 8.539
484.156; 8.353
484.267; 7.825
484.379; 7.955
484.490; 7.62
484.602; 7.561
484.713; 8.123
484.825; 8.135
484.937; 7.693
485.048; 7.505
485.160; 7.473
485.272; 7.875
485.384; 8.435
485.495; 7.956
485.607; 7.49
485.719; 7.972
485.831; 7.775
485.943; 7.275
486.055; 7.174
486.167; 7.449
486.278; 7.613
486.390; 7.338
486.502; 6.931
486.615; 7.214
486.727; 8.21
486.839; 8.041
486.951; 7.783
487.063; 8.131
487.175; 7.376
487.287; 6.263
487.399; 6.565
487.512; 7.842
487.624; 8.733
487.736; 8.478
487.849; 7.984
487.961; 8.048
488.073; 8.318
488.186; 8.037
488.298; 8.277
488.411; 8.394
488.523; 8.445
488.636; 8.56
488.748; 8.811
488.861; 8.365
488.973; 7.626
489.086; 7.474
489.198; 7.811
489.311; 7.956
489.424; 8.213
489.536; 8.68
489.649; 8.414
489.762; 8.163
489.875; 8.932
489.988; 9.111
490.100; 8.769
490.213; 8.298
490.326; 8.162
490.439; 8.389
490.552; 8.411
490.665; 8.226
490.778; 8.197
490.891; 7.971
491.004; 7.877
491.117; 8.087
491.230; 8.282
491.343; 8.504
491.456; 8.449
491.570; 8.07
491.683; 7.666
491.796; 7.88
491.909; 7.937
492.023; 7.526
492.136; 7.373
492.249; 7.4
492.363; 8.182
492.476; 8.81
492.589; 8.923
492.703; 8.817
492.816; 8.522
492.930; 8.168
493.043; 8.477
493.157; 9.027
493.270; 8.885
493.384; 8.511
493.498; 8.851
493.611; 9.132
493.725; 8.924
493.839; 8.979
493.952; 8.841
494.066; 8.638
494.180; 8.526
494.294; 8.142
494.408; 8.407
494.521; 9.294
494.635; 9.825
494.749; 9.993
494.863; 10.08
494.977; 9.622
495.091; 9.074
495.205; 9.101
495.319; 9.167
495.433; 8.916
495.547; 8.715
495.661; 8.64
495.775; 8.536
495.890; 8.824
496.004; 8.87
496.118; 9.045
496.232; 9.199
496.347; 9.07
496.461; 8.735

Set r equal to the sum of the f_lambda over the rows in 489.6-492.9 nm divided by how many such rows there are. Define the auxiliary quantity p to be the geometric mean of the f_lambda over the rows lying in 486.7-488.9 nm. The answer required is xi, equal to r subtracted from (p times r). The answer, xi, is 58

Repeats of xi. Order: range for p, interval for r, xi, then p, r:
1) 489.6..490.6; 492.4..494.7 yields 66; 8.51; 8.8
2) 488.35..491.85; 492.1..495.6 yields 64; 8.26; 8.8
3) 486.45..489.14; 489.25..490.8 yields 58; 7.88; 8.4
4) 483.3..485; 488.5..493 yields 60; 8.26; 8.2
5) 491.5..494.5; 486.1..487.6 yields 55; 8.39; 7.4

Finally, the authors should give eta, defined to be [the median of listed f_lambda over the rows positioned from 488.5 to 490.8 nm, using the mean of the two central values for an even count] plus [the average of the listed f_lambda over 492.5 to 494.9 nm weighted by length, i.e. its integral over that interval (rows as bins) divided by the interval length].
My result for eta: 17.3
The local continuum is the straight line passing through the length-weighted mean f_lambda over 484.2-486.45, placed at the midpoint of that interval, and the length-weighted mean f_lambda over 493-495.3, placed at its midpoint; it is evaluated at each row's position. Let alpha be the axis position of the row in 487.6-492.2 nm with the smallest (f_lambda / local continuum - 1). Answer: 492.136 nm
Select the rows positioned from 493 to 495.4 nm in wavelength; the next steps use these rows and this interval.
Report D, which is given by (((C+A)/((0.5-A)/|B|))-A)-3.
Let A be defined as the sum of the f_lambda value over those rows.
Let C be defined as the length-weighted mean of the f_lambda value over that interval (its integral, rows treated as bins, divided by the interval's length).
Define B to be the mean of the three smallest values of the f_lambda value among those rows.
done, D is -201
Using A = 189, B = 8.3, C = 9.0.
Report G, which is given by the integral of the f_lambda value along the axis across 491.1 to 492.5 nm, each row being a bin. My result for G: 11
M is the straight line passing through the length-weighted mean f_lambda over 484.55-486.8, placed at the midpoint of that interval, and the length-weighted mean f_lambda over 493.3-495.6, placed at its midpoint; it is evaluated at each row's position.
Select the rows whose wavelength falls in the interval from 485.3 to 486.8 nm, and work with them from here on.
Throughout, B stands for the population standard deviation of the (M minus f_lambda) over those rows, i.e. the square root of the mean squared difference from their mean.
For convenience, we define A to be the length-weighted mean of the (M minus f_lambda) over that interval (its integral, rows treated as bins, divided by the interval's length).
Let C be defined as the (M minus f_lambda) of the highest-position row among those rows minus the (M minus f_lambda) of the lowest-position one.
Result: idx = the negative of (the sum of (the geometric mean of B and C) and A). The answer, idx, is -0.56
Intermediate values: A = 0.11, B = 0.46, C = 0.4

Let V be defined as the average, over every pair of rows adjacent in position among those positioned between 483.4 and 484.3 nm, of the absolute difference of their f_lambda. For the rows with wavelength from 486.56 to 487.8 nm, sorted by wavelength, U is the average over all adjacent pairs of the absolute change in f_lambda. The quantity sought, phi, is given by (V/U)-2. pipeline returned -1.7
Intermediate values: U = 0.64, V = 0.22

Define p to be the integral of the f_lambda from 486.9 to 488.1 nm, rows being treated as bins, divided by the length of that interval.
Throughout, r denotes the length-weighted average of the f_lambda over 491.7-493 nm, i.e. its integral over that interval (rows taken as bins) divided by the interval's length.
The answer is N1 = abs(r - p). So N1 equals 0.4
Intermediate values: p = 7.77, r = 8.13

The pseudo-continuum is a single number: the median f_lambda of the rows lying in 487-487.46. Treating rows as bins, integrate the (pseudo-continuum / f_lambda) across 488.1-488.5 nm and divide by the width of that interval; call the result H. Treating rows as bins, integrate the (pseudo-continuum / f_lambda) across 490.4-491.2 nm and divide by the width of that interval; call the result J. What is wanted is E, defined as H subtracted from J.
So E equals 0.01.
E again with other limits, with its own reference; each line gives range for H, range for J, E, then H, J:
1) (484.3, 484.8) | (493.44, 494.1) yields -0.11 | 0.89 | 0.78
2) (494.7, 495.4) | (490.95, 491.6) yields 0.11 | 0.74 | 0.85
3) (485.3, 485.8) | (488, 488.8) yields -0.05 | 0.88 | 0.83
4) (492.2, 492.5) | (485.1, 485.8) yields 0.02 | 0.87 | 0.89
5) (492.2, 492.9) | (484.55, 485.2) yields 0.07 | 0.83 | 0.90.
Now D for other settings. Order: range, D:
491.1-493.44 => -184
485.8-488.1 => -170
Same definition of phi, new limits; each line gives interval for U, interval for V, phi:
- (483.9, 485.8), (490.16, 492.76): -1.3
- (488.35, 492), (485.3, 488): -0.2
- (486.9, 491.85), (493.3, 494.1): -1.4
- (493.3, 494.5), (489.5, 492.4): -0.9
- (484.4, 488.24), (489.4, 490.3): -1.0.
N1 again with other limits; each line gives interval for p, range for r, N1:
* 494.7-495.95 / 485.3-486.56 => 1.6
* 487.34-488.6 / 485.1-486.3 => 0.4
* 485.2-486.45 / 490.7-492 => 0.4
